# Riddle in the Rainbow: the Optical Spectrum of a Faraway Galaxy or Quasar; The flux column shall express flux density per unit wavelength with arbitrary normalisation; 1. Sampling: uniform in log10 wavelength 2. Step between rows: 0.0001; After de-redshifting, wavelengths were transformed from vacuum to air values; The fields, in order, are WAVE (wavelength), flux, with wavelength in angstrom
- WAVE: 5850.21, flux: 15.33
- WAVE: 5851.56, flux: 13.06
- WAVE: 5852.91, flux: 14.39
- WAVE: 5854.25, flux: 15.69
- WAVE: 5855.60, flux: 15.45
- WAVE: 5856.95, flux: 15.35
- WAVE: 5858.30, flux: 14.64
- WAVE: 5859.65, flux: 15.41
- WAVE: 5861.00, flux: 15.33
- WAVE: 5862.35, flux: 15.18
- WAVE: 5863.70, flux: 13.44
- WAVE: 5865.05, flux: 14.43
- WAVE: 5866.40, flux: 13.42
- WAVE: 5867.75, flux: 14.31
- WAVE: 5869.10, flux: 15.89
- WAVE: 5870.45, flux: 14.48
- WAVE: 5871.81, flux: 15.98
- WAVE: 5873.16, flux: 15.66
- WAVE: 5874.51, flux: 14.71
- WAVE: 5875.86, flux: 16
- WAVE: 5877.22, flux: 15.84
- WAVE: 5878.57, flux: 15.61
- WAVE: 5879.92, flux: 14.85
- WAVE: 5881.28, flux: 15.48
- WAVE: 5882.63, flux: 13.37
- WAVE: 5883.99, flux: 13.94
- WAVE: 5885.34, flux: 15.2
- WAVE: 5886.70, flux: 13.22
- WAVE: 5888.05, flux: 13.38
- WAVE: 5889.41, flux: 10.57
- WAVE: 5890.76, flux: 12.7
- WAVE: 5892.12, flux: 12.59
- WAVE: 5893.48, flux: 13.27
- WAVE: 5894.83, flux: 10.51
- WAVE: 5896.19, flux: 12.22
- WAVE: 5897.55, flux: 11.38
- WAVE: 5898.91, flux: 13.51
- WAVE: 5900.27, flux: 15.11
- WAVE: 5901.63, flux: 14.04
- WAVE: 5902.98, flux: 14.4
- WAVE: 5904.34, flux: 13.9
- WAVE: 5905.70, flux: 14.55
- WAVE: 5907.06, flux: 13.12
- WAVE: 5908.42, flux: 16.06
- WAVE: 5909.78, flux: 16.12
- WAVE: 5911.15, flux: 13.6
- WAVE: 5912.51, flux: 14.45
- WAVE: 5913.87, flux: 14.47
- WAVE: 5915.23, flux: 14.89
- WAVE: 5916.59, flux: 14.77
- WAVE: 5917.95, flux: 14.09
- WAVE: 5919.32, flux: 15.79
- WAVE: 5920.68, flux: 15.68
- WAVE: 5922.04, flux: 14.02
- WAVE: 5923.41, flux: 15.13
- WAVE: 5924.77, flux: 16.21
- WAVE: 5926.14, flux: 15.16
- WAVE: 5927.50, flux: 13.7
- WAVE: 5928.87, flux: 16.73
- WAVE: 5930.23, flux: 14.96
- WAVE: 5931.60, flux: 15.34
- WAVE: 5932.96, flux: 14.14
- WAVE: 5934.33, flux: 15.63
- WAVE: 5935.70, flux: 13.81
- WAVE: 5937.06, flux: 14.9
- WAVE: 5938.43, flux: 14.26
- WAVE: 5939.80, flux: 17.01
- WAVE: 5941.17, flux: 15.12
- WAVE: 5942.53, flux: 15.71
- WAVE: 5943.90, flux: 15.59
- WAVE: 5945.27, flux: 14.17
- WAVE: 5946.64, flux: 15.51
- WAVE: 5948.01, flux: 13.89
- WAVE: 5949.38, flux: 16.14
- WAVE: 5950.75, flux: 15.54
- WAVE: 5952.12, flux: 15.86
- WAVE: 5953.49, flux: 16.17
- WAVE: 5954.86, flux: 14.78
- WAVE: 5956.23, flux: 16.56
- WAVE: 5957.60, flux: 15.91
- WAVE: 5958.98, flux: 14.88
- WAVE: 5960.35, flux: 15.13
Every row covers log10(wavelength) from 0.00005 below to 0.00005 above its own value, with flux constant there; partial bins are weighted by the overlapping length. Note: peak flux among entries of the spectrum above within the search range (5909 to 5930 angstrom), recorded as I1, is 16.73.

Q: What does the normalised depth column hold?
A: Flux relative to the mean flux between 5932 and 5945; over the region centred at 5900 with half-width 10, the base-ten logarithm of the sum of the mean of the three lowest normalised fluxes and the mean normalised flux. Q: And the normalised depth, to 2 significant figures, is 0.22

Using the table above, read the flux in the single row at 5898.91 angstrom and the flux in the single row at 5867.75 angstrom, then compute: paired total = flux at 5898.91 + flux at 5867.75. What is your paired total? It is 27.82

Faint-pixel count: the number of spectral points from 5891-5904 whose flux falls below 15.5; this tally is 9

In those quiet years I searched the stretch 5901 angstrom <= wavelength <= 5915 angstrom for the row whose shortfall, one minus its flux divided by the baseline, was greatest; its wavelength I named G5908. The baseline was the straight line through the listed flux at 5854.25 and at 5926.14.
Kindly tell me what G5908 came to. 5907.06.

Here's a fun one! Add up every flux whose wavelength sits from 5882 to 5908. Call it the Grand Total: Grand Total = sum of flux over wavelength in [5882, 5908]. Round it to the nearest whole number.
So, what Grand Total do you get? 251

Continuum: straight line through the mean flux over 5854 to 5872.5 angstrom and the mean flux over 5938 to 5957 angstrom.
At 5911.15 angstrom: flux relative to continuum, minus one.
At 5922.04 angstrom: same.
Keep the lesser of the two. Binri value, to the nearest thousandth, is -0.107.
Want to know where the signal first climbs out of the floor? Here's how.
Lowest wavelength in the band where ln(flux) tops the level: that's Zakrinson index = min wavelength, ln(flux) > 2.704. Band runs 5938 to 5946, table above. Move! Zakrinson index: 5939.80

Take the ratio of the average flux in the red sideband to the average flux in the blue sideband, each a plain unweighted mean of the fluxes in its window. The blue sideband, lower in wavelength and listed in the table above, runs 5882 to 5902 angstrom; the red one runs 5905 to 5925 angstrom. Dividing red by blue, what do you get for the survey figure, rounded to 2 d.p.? 1.14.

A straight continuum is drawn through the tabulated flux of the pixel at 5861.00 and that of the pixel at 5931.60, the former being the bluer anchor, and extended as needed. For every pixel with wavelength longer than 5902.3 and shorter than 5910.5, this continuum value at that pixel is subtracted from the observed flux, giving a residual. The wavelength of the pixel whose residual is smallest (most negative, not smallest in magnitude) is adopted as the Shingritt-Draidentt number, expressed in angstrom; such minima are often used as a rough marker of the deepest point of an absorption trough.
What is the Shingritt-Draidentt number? 5907.06 angstrom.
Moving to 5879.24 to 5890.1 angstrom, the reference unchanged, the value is 5889.41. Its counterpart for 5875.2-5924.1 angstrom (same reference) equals 5894.83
